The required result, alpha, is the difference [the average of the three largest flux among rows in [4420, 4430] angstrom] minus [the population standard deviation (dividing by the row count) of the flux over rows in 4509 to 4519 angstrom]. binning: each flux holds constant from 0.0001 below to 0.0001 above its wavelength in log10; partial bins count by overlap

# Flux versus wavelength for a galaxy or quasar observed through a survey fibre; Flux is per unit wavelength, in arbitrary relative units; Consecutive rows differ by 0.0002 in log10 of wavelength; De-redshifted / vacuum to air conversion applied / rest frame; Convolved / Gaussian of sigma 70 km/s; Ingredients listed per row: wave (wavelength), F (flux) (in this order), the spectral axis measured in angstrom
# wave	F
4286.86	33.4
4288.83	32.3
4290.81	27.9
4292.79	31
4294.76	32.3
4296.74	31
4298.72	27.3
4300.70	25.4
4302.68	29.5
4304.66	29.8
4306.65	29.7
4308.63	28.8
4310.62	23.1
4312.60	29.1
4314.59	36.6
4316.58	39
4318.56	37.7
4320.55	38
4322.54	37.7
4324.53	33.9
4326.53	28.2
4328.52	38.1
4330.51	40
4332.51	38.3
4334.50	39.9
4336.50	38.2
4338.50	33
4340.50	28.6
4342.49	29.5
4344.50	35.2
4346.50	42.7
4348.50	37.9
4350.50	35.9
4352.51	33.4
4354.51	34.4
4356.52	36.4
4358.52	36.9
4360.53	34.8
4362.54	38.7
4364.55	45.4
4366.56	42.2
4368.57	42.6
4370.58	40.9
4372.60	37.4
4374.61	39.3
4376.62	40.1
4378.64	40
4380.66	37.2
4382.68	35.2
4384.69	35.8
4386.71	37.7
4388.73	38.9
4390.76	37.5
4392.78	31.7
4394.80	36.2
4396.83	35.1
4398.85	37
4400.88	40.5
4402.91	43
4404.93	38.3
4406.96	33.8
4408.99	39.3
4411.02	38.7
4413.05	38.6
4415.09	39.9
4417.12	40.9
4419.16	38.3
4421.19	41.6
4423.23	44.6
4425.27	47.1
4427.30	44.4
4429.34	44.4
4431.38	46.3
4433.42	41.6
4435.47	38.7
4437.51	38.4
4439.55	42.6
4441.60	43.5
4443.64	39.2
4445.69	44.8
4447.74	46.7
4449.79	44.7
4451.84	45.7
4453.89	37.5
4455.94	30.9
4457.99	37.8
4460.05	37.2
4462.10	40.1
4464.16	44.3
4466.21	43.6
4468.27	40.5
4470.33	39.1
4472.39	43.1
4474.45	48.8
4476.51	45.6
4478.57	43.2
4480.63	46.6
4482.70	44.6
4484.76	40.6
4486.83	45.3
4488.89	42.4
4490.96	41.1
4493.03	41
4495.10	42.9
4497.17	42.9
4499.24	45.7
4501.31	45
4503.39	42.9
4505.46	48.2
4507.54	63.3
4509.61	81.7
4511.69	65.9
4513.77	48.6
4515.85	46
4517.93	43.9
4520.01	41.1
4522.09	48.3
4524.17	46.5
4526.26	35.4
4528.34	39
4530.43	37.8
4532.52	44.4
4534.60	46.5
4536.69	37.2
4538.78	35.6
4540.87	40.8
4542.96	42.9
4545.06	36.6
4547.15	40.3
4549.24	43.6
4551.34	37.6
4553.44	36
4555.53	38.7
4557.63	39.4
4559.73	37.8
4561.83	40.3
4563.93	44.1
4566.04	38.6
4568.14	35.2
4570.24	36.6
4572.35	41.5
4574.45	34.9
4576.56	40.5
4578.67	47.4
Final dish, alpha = 30.9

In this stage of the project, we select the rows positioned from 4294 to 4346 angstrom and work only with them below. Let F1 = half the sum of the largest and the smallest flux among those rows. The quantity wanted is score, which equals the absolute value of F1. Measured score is 32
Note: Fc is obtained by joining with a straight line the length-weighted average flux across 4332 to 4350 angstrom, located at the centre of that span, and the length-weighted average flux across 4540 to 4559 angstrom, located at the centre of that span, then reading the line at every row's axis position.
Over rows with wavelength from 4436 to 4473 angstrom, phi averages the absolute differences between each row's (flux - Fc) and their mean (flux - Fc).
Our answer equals 3.3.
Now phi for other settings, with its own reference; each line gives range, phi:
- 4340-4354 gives 3.6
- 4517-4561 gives 3.3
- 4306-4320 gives 4.9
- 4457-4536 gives 4.8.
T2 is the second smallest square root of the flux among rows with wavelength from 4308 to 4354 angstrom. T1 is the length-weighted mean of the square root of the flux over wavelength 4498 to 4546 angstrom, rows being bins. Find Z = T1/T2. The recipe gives 1.27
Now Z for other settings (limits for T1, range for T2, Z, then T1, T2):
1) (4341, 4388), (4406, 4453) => 0.99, 6.14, 6.2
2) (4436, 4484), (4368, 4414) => 1.11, 6.48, 5.8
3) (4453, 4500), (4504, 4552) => 1.08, 6.47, 6.0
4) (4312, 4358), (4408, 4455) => 0.97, 5.97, 6.2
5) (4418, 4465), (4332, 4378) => 1.19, 6.45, 5.4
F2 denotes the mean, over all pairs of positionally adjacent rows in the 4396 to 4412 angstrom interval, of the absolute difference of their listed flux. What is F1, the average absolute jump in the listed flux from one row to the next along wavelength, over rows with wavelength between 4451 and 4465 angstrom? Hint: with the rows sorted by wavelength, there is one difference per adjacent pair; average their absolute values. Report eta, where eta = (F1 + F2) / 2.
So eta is 4.1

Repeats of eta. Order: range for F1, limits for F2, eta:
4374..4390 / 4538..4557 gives 2.6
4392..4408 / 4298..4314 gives 3.0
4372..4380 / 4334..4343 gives 2.0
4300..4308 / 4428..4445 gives 2.1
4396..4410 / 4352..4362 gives 2.6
